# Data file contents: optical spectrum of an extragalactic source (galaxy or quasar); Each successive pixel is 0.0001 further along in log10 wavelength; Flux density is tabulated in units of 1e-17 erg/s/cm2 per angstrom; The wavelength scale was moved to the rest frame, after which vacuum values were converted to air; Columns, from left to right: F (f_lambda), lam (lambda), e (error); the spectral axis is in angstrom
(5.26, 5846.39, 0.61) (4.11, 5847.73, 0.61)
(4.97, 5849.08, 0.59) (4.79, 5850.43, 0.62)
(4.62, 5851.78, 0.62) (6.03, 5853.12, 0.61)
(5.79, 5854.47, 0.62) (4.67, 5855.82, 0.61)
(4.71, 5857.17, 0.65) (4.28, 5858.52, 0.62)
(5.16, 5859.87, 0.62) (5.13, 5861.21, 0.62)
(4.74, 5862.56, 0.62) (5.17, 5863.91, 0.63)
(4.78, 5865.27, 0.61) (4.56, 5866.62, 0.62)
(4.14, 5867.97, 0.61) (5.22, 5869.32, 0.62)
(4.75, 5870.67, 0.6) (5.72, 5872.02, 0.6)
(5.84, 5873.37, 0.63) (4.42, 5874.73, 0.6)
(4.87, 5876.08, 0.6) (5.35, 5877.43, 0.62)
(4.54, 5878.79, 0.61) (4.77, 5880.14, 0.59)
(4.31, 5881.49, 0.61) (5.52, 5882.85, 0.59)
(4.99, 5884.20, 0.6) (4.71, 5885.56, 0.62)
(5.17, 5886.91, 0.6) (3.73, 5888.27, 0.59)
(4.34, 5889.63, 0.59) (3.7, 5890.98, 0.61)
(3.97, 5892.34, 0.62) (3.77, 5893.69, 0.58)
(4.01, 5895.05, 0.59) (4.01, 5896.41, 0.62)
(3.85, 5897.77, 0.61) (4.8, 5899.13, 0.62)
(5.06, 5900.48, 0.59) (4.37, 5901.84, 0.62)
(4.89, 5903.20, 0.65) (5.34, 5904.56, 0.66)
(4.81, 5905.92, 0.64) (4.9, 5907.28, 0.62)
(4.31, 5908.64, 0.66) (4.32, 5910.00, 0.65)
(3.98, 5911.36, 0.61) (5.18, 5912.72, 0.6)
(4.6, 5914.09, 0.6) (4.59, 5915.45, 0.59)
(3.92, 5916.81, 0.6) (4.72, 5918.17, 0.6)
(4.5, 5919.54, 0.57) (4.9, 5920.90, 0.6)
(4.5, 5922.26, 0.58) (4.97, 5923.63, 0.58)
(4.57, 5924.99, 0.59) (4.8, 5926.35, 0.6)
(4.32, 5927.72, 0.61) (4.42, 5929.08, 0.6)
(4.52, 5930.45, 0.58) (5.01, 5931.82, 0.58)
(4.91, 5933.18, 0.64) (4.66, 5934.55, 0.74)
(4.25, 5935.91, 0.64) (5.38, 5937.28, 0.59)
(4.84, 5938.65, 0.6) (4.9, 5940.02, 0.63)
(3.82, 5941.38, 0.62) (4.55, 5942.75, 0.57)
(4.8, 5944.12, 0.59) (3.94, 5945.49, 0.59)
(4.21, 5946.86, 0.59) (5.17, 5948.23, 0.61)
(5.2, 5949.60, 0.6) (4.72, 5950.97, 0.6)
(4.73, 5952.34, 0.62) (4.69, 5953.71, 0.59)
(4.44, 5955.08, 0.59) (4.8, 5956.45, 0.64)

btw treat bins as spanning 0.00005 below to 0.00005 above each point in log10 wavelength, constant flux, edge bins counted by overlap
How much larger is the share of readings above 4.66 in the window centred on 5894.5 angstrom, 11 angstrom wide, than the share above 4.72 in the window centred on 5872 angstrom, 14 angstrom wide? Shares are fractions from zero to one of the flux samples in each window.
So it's -0.5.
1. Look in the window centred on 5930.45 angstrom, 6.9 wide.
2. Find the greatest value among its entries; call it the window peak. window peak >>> 5.01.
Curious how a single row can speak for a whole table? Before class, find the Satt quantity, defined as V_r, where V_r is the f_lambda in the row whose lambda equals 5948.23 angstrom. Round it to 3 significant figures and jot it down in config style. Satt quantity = 5.17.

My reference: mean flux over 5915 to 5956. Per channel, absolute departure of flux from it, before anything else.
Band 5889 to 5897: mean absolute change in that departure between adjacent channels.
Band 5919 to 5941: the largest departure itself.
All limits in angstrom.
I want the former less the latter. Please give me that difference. -0.48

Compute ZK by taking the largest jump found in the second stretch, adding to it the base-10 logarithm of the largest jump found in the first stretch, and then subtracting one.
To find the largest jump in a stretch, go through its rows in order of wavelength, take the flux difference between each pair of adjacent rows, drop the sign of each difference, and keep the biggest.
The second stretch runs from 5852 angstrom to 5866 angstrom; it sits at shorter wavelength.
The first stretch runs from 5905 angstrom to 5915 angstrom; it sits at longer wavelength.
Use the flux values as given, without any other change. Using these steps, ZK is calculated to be 0.20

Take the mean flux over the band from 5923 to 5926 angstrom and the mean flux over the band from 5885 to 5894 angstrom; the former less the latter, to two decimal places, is 0.57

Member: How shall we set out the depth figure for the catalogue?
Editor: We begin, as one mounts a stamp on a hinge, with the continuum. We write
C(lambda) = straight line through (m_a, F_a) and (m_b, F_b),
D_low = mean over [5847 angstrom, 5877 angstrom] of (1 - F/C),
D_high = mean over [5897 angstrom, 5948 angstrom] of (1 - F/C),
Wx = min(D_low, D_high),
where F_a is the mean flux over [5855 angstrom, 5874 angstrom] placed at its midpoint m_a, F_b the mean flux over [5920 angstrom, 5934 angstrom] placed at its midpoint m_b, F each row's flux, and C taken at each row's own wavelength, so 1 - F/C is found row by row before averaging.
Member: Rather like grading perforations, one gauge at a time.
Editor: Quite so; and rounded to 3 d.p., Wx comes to 0.000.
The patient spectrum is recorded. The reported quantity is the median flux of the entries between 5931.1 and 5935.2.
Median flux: 4.91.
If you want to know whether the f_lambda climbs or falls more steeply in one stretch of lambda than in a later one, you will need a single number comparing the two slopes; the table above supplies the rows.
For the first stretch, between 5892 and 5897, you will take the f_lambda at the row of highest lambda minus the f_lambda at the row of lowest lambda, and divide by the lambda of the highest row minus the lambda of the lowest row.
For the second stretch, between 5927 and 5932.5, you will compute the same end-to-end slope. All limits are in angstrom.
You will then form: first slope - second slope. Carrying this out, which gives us -0.16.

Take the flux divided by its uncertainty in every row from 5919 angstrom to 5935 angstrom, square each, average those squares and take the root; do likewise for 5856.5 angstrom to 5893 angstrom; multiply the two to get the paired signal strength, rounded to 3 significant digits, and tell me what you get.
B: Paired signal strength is 61.0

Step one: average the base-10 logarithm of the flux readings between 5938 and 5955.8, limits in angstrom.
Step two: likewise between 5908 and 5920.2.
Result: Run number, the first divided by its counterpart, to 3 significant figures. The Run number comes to 1.02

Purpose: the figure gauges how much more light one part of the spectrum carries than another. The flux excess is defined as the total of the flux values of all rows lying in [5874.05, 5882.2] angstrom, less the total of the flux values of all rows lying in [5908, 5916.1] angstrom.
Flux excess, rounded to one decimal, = 1.3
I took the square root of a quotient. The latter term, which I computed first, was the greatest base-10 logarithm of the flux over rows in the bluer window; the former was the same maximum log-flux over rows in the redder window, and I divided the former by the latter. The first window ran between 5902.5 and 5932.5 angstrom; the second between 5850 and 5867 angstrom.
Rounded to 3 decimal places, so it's 0.966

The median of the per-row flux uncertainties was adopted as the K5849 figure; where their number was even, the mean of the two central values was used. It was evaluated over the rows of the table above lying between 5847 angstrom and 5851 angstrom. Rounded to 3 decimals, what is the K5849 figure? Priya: 0.610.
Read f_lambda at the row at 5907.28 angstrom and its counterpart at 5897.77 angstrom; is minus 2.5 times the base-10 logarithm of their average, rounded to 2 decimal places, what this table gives -1.60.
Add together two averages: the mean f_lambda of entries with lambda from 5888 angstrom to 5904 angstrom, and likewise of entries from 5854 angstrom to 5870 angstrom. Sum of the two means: 9.1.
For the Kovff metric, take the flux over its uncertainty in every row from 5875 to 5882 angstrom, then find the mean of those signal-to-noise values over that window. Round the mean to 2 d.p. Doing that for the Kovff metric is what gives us 7.87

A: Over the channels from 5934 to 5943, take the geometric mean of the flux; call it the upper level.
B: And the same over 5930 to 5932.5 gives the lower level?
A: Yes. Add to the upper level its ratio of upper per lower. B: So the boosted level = 5.57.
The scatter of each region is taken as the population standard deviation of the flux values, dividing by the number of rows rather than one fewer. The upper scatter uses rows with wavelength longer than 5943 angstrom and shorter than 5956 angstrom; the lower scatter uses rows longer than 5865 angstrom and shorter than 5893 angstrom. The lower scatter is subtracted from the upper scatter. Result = -0.20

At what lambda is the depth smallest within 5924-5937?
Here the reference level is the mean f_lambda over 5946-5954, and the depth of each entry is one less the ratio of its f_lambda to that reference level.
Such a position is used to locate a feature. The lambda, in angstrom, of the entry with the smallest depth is 5931.82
